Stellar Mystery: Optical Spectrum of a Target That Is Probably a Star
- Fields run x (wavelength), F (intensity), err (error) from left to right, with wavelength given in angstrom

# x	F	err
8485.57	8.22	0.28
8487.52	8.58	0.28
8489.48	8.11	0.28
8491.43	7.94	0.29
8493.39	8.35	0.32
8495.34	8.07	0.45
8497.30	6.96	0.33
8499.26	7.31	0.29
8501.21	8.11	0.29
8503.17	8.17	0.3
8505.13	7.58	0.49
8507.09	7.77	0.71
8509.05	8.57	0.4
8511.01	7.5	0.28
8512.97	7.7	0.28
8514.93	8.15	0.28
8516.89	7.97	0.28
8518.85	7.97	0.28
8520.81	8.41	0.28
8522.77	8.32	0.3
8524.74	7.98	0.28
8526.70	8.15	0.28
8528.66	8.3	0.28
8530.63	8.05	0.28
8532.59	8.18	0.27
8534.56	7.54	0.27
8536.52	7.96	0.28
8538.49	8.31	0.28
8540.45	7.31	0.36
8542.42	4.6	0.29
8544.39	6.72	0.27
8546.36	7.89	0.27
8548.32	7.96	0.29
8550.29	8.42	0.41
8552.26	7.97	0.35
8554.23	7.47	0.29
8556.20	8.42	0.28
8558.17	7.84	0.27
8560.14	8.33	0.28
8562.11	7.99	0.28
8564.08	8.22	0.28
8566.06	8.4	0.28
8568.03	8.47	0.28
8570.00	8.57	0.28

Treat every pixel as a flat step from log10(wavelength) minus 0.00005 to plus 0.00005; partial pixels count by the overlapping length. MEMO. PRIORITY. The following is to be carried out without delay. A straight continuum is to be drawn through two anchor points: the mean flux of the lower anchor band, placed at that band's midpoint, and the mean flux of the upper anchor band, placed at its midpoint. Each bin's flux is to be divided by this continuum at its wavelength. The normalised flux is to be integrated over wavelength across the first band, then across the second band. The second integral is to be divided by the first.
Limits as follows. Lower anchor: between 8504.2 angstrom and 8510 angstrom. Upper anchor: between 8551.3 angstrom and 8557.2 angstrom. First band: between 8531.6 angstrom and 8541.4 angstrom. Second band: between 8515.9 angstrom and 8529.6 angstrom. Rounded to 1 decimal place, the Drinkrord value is 1.4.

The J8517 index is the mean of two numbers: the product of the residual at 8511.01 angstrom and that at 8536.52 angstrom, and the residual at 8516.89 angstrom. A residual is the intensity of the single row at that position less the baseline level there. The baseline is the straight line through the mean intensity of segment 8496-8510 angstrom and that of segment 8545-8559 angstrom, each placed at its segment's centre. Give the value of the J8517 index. 0.06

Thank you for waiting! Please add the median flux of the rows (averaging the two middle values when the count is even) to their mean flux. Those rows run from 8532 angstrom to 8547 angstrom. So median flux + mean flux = 15.0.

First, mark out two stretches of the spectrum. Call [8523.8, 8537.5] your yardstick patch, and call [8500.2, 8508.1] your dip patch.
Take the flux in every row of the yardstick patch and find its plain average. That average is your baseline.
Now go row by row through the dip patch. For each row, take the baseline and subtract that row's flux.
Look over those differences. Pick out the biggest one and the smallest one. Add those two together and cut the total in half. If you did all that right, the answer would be 0.15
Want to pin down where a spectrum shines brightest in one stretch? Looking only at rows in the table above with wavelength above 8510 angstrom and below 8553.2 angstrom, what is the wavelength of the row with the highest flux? 8550.29 angstrom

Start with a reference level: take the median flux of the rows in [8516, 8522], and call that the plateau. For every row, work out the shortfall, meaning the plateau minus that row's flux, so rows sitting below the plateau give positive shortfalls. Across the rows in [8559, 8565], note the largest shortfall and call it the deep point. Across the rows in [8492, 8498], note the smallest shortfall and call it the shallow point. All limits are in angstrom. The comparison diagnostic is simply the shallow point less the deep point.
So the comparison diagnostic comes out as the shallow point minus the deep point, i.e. -0.36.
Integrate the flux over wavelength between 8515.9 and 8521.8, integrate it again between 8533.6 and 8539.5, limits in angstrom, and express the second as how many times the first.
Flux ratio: 0.98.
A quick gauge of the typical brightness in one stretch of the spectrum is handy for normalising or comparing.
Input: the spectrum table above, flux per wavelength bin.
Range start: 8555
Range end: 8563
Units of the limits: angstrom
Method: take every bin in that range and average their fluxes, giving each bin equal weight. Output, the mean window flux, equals 8.1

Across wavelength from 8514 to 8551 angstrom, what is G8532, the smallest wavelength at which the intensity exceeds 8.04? 8514.93 angstrom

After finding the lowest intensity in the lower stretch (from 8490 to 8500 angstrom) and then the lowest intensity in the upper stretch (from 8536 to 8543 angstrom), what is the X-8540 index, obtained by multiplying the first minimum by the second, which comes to 32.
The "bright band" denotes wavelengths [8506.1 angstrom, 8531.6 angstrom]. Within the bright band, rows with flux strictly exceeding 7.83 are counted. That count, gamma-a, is 10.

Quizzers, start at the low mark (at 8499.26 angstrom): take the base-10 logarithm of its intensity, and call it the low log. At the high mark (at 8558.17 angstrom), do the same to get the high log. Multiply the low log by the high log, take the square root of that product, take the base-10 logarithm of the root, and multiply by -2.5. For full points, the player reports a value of 0.140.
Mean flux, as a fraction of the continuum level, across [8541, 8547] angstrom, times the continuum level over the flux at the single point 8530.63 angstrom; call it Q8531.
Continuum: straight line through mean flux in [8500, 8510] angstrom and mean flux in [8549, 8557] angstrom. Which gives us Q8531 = 0.79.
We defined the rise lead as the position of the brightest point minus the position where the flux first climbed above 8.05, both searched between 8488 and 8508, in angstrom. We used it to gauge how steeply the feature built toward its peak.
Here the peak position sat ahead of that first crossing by 3.9 angstrom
